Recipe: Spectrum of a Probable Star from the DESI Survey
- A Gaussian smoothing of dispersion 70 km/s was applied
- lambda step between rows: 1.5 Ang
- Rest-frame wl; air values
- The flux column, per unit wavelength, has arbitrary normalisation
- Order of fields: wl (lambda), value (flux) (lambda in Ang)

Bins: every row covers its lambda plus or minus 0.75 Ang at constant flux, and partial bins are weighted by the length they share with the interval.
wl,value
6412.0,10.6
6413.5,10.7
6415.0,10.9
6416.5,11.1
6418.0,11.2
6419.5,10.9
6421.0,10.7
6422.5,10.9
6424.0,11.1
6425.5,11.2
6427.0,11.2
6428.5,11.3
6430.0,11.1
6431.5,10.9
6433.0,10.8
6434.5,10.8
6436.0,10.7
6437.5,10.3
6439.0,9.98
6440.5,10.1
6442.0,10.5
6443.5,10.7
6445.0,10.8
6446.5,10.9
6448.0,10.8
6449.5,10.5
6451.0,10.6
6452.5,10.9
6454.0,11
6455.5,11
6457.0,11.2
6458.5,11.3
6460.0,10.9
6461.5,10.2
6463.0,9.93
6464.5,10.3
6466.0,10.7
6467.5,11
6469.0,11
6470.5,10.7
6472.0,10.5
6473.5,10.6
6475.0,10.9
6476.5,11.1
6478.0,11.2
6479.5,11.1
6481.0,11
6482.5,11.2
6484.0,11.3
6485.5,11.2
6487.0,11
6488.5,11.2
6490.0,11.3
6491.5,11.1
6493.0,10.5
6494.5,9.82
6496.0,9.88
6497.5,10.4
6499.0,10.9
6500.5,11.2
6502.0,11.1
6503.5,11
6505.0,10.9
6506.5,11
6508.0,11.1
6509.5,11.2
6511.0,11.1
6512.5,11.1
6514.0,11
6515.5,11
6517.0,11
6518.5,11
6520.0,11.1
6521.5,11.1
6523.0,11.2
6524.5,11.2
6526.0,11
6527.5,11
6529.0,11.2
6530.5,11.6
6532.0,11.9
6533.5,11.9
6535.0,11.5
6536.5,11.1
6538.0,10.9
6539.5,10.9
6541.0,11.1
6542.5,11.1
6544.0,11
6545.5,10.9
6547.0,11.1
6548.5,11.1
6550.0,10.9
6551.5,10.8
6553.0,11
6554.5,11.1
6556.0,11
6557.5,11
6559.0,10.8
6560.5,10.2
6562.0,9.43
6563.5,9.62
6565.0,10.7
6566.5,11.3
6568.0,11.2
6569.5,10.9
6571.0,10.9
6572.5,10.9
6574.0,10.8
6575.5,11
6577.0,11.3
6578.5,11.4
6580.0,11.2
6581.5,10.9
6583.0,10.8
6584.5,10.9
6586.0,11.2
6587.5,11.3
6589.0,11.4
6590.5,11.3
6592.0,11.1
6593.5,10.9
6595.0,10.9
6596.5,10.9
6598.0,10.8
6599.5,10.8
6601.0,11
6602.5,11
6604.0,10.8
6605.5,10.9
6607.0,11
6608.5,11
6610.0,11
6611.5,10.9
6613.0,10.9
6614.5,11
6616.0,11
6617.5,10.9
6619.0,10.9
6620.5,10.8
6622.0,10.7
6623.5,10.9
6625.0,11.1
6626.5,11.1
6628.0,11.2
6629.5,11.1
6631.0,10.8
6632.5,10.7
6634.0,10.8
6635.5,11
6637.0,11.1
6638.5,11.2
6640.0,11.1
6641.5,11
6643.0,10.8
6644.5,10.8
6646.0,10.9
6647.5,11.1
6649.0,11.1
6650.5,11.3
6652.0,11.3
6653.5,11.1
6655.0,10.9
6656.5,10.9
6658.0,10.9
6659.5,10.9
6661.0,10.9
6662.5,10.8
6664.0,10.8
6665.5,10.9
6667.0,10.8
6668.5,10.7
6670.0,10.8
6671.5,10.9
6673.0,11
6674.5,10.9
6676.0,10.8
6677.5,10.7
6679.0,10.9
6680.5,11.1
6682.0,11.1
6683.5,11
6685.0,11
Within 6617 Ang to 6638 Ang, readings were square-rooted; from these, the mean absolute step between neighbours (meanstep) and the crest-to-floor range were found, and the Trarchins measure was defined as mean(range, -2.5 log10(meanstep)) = 2.2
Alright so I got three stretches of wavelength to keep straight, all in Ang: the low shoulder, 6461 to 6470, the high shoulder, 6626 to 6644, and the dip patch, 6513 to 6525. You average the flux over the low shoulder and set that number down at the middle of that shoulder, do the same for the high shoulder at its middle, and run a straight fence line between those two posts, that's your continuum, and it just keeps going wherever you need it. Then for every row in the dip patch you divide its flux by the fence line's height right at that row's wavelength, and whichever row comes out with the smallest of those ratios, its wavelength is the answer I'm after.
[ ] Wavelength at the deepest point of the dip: 6518.5 Ang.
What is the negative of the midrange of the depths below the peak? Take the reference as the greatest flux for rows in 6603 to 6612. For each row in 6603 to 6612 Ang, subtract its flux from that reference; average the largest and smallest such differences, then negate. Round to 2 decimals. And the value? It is -0.10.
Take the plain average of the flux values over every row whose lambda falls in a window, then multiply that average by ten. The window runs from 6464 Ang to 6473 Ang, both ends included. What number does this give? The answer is 107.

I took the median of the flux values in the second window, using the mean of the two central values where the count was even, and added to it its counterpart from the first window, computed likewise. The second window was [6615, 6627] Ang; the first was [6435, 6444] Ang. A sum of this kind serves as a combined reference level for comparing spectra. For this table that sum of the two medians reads 21.30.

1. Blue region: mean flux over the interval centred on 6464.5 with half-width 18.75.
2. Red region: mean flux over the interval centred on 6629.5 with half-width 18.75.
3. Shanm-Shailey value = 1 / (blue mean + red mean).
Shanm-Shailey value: 0.0459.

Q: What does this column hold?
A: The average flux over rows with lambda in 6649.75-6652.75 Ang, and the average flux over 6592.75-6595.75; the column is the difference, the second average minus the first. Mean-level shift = -0.40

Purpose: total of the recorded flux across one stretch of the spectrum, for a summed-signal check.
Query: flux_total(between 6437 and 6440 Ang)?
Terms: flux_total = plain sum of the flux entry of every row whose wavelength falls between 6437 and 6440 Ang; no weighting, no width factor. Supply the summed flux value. 20.3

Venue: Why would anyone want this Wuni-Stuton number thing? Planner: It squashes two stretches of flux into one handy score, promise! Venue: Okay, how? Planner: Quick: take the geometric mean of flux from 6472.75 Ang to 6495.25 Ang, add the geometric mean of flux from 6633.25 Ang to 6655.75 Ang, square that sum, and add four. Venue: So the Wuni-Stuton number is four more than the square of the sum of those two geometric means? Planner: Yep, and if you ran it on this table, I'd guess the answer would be 488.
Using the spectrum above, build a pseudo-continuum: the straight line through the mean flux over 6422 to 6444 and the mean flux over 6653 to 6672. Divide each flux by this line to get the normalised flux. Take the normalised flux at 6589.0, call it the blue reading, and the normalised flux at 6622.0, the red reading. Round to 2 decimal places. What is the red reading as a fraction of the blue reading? 0.94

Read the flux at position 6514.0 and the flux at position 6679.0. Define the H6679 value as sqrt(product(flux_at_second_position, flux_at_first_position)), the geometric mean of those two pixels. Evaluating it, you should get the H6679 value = 10.95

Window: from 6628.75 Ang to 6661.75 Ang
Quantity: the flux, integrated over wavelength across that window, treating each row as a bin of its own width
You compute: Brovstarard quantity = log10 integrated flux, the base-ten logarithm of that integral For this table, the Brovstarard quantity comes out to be 2.559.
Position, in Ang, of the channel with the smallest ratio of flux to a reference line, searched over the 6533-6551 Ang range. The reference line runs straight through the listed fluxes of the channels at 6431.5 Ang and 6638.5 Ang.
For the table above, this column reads 6550.0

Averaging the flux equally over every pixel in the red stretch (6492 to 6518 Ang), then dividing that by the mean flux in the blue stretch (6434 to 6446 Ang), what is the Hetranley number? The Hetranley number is 1.03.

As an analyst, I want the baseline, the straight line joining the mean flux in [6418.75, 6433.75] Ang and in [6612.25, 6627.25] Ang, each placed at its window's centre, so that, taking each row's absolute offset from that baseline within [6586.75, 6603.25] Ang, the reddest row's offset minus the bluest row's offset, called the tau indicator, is -0.29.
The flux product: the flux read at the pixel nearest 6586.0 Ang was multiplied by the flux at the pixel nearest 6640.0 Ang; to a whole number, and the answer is 124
